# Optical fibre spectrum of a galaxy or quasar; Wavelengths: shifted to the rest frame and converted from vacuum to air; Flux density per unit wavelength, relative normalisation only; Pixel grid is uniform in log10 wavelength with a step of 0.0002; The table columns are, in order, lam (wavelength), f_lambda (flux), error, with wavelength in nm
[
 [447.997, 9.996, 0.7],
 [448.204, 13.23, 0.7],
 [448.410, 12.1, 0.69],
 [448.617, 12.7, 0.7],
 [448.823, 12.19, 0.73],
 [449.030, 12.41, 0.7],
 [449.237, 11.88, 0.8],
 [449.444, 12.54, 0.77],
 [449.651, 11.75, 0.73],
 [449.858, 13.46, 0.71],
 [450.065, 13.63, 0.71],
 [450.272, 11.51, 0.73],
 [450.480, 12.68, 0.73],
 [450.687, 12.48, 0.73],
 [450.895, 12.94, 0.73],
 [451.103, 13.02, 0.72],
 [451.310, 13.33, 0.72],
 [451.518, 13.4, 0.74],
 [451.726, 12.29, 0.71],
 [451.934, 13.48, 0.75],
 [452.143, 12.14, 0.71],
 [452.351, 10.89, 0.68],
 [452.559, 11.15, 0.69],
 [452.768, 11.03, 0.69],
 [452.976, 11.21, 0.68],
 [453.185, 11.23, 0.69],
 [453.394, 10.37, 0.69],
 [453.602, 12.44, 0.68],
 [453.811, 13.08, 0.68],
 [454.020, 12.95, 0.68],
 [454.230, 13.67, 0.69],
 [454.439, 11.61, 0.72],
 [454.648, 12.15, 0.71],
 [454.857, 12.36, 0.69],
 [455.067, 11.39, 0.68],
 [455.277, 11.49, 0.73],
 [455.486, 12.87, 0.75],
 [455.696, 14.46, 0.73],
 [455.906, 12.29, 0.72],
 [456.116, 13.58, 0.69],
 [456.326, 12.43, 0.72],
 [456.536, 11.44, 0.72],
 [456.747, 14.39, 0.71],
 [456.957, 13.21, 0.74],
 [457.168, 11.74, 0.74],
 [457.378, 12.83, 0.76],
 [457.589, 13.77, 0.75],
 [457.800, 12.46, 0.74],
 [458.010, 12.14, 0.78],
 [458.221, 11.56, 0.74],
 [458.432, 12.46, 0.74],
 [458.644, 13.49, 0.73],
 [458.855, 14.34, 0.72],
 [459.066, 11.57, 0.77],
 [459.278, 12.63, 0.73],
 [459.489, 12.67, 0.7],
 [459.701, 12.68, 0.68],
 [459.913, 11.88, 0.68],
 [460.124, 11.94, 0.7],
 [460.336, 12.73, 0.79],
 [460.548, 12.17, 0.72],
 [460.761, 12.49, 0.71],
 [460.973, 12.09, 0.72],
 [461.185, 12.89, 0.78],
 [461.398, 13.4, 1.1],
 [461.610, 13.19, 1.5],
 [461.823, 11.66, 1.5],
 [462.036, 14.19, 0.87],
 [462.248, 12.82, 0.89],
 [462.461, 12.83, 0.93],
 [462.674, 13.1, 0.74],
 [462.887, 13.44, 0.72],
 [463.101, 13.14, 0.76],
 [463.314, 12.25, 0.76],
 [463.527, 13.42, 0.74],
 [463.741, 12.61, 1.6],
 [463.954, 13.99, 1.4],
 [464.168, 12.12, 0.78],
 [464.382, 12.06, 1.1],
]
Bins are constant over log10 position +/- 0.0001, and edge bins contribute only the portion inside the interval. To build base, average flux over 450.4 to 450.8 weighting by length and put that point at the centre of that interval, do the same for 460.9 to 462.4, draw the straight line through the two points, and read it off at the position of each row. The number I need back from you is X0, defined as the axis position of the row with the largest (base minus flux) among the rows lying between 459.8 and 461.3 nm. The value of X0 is 459.913 nm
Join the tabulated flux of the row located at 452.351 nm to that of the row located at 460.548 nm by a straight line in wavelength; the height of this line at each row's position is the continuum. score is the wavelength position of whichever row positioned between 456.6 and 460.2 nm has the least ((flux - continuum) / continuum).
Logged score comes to 459.066 nm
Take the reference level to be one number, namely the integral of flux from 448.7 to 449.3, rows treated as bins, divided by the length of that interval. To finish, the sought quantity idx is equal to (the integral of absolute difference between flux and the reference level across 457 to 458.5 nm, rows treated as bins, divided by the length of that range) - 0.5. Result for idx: 0.08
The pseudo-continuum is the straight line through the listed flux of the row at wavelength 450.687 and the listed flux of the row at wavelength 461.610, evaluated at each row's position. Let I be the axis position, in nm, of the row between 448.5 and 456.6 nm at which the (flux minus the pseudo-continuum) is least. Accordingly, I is 453.394 nm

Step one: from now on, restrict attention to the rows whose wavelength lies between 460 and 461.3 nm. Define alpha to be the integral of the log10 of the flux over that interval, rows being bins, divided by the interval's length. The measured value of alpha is 1.09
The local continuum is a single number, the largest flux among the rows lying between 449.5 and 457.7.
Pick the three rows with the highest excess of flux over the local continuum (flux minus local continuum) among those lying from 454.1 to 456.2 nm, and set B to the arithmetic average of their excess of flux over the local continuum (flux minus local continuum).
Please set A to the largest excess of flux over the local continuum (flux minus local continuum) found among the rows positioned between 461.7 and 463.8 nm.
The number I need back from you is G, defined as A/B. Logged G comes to 0.5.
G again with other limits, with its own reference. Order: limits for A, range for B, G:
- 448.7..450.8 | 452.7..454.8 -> 0.7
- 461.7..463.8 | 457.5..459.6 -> 0.5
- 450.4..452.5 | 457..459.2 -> 1.7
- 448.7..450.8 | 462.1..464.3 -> 1.0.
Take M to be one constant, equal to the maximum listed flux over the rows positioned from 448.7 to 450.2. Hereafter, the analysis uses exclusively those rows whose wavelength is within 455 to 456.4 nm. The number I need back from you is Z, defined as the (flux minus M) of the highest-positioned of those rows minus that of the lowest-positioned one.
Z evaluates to 1.0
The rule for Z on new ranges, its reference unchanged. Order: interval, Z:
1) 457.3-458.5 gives -0.4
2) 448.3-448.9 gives 0.1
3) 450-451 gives -0.7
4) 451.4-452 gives 0.1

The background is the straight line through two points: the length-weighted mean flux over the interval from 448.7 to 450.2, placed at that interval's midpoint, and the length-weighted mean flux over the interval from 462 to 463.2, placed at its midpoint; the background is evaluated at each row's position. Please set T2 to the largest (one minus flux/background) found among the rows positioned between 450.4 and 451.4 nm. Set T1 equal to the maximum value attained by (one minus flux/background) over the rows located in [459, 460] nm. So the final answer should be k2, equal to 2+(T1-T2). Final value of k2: 2.10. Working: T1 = 0.11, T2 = 0.01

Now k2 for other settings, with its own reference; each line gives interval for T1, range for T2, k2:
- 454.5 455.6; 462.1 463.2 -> 2.08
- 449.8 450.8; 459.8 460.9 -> 1.99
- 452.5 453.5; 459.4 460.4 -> 2.10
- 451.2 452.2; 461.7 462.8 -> 1.93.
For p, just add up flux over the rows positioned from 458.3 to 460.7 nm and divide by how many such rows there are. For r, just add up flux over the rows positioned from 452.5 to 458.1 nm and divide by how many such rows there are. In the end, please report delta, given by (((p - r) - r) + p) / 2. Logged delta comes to 0.24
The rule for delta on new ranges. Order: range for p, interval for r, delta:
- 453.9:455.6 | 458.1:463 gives -0.39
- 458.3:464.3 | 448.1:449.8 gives 0.44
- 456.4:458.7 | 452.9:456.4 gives 0.35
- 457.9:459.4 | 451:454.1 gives 0.46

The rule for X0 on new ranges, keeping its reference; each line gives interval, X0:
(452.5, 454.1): 453.394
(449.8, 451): 450.272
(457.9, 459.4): 459.066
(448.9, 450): 449.651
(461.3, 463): 461.823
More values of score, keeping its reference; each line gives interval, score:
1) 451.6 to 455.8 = 453.394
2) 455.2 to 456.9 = 456.536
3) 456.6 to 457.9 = 457.168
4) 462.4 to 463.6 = 463.314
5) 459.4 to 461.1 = 459.913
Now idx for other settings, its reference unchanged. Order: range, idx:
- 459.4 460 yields -0.08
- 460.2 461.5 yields -0.03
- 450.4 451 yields 0.00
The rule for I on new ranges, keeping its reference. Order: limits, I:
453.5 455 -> 454.439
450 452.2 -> 450.272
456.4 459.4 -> 459.066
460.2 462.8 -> 461.823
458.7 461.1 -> 459.066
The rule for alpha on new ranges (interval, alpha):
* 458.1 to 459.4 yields 1.10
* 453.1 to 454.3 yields 1.09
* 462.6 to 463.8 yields 1.11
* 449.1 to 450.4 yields 1.09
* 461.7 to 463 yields 1.11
